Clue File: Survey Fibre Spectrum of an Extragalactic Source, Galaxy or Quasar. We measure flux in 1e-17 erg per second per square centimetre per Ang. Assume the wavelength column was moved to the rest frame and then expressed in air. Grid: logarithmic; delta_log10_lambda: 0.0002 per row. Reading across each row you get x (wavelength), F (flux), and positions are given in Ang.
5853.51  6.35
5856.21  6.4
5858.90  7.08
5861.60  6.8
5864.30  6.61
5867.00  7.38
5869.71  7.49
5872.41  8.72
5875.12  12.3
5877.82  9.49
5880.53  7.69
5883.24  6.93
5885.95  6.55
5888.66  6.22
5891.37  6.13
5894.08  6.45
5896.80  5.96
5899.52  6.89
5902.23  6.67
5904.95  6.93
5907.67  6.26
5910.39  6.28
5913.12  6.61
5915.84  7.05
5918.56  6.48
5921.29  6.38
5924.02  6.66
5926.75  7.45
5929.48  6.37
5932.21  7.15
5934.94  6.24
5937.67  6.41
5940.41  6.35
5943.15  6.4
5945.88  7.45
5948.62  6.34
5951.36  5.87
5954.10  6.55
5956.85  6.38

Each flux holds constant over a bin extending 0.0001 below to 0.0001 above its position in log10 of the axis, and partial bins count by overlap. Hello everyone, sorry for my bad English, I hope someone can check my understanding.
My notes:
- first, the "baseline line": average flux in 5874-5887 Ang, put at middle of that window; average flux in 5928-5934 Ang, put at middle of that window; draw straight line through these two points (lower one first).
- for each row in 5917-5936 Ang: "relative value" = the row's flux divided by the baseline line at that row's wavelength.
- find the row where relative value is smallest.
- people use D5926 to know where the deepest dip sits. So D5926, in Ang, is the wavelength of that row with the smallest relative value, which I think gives 5921.29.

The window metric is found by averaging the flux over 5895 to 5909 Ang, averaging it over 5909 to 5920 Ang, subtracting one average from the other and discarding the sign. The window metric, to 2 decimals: 0.06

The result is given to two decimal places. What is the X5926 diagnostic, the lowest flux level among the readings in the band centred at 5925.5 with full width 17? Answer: 6.37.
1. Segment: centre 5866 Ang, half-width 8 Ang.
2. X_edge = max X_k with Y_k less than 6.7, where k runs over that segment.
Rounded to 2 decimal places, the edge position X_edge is 5864.30 Ang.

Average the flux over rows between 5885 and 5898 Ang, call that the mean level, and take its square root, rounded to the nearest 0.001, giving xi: 2.502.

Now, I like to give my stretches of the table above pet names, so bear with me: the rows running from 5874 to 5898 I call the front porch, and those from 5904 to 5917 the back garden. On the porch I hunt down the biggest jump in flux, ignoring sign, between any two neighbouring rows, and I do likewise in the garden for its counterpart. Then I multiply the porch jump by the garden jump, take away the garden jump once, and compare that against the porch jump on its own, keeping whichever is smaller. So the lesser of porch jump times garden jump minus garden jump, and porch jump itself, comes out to 1.2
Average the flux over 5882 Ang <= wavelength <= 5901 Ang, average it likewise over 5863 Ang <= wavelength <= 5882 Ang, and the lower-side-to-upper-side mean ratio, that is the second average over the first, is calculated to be 1.32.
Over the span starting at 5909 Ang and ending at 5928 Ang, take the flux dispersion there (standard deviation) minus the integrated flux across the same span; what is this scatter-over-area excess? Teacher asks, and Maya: -127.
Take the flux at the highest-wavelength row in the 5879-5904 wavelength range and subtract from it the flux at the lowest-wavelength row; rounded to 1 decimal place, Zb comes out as -1.0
